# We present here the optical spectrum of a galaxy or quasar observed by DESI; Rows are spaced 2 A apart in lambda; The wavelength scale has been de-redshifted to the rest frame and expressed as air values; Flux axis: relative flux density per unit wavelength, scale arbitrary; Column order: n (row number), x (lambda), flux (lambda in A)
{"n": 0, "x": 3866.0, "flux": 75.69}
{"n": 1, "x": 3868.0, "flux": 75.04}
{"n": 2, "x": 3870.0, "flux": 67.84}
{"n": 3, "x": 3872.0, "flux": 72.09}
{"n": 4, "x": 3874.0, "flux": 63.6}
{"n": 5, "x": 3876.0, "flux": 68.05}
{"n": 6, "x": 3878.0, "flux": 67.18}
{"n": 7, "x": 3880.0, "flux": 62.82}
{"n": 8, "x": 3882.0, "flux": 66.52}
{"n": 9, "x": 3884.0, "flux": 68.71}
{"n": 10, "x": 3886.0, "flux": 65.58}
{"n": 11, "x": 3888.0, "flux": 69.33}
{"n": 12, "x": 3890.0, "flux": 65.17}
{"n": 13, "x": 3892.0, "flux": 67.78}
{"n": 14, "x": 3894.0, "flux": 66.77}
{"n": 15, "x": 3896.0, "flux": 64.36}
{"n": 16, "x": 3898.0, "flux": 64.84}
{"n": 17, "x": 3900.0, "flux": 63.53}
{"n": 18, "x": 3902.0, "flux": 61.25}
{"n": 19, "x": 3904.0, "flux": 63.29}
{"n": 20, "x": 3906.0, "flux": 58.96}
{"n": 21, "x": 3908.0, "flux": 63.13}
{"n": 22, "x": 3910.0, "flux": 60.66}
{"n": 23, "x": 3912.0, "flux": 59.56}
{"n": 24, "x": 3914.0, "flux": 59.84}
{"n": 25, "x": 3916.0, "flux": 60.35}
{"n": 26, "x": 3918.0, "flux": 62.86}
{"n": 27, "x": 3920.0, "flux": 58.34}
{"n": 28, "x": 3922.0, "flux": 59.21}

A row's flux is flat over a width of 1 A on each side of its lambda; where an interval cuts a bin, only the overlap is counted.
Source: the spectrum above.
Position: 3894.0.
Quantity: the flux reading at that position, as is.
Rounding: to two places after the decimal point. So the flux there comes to 66.77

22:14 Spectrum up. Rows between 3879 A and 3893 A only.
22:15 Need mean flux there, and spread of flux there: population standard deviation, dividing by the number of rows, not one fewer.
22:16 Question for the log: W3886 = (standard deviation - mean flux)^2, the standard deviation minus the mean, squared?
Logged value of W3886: 4156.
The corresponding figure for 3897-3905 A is 3837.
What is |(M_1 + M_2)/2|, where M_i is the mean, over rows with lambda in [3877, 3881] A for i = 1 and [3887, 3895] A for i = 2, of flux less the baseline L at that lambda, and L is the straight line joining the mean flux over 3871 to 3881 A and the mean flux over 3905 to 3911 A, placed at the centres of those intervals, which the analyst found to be 1.0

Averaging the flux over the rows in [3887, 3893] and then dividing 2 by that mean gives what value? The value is 0.0297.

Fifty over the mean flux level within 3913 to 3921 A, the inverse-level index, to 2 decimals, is 0.83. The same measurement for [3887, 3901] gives 0.76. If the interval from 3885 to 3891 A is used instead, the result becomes 0.75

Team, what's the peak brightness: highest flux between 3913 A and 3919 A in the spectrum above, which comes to 62.86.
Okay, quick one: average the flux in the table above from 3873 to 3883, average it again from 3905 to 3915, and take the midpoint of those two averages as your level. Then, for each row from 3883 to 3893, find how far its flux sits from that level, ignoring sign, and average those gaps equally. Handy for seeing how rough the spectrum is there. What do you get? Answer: 4.3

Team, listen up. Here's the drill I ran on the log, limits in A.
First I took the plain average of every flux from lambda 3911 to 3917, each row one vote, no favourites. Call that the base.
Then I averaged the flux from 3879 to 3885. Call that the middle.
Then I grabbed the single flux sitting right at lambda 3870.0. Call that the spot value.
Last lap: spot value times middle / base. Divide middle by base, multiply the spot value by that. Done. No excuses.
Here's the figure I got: 74.7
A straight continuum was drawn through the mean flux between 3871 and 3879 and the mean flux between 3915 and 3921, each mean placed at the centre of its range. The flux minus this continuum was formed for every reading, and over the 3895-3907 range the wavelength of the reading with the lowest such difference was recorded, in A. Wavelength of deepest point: 3906.0 A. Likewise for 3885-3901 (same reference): 3886.0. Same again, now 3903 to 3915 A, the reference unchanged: 3906.0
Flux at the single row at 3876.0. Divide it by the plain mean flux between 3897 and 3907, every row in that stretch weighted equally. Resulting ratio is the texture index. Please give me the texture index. 1.09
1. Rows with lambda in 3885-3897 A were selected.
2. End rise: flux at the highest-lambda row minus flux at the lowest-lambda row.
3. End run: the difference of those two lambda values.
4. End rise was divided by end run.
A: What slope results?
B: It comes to -0.12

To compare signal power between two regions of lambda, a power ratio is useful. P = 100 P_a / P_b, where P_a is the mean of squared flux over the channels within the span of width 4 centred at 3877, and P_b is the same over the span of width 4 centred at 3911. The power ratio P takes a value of 127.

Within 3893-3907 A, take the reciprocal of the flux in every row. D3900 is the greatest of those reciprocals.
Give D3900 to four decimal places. 0.0170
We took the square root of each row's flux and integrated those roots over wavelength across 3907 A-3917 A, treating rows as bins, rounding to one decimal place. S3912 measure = 77.9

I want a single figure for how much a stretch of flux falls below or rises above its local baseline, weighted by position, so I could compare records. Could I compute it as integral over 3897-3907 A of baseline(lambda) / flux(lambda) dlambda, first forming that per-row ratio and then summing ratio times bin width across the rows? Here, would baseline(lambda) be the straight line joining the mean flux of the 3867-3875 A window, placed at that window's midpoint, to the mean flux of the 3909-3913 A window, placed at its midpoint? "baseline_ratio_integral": 9.99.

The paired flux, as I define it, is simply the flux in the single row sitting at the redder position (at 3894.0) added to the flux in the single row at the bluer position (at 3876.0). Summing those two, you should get 135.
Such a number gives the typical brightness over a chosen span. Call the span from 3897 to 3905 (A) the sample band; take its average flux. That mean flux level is 63.2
